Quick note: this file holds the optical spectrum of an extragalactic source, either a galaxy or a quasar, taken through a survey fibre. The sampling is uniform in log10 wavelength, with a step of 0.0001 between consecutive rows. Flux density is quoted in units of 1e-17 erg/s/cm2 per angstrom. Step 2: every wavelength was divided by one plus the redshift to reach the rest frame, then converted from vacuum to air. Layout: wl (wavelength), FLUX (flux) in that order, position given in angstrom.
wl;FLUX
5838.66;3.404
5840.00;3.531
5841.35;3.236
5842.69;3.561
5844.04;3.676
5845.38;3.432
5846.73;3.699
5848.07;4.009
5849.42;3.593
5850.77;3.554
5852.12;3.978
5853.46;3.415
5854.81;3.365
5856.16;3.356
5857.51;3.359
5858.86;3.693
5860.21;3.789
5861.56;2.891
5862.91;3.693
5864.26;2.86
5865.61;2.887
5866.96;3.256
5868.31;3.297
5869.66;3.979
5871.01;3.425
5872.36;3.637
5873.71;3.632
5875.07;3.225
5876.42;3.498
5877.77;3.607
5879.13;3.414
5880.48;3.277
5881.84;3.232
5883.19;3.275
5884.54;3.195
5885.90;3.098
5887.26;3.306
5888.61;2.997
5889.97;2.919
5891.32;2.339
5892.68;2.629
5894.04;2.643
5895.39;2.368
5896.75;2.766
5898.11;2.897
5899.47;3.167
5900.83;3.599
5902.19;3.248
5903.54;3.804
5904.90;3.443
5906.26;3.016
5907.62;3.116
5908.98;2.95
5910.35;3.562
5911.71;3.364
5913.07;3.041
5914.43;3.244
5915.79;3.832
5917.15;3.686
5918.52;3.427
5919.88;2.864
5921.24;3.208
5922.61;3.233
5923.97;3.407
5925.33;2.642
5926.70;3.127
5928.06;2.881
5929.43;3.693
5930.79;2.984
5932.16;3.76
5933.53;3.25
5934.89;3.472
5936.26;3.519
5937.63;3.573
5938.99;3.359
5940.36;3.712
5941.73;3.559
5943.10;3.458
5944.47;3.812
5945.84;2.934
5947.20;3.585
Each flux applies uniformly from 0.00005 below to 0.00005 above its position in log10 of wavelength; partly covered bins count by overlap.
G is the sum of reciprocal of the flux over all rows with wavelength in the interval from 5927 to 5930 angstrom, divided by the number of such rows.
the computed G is 0.309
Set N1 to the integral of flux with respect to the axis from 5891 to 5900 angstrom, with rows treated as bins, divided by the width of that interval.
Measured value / 2.69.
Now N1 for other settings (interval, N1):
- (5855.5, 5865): 3.37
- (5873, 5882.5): 3.41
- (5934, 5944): 3.52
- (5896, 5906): 3.26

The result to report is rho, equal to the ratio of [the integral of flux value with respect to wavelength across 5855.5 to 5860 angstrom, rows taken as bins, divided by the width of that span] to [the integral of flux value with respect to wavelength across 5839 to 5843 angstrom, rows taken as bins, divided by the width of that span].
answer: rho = 1.02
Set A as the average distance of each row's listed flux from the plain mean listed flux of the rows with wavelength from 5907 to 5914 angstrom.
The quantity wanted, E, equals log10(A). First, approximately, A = 0.21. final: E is -0.69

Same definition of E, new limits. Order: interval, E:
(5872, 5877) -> -0.86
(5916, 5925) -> -0.69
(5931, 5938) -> -0.91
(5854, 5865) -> -0.58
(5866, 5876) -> -0.66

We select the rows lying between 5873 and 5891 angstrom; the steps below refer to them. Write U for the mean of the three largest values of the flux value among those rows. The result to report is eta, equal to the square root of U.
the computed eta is 1.89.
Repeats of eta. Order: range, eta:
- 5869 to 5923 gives 1.97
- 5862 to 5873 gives 1.94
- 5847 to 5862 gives 1.98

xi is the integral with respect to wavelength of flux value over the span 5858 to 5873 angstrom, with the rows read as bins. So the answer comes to 51.0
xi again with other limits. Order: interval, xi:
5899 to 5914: 49.5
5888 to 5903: 43.2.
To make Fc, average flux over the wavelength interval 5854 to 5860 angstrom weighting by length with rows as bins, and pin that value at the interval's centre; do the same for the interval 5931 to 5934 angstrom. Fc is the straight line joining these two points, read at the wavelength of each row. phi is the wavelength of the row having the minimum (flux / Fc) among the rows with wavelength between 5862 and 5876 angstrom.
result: 5864.26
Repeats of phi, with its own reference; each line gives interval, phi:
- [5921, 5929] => 5925.33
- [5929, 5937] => 5930.79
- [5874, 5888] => 5885.90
